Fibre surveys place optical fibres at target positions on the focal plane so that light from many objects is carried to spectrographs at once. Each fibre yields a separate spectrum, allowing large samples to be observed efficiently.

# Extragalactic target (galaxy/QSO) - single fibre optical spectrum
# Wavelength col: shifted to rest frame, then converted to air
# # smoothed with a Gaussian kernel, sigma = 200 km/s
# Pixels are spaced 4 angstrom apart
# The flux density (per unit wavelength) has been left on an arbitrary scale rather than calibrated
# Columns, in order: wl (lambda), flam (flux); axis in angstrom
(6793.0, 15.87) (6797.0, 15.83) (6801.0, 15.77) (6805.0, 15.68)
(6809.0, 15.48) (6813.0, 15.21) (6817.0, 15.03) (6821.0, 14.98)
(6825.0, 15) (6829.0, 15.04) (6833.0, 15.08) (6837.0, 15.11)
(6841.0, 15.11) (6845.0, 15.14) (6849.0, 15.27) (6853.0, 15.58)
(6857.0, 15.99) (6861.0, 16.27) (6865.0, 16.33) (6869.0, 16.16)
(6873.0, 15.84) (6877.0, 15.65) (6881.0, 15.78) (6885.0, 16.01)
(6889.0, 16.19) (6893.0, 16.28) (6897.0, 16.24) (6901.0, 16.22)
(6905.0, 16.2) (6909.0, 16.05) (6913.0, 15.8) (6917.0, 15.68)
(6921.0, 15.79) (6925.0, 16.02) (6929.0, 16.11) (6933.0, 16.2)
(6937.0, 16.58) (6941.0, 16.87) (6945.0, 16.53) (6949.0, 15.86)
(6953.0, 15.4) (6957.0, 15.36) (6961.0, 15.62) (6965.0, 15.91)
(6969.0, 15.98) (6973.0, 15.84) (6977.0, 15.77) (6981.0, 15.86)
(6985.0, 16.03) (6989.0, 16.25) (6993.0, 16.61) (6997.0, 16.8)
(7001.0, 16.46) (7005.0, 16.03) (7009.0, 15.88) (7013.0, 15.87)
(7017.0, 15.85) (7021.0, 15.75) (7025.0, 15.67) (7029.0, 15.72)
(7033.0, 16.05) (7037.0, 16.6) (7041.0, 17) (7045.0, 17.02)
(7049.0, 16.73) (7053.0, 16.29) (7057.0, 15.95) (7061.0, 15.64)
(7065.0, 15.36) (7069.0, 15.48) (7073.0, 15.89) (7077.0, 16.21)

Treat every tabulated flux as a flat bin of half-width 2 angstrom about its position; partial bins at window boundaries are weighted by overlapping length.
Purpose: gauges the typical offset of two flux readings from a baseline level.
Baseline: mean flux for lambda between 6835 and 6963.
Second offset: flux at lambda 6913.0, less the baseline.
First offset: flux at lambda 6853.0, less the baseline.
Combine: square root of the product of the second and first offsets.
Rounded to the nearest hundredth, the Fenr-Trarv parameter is 0.19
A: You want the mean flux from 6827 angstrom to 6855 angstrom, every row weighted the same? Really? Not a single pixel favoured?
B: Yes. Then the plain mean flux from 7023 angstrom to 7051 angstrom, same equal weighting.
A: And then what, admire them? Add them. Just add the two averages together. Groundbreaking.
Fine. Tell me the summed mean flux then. 31.6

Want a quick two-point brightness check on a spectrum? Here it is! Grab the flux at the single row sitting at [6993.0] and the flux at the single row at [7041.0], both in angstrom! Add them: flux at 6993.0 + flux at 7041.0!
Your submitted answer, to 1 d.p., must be 33.6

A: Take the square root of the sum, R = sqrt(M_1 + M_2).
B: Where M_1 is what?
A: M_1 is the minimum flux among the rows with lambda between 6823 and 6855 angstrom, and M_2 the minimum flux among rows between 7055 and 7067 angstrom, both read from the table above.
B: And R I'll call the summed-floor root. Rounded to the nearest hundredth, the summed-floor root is 5.51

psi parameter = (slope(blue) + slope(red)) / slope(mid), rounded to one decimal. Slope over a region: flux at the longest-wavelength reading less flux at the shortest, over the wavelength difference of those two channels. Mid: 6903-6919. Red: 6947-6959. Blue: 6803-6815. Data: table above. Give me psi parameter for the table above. 2.8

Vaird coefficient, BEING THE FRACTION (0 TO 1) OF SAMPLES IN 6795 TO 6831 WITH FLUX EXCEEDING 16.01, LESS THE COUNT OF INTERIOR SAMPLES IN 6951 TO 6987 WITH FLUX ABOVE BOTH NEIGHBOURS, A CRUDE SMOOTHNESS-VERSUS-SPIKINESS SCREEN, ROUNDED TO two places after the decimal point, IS -1.00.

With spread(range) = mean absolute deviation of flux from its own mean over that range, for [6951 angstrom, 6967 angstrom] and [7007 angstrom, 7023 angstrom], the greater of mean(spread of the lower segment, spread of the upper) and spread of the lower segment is 0.19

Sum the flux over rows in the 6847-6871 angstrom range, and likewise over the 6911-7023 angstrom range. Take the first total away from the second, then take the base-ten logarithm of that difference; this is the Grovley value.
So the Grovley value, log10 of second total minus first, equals 2.55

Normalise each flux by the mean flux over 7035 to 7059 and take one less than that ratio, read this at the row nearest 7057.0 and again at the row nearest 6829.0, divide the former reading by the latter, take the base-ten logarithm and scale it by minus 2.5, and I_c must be 1.0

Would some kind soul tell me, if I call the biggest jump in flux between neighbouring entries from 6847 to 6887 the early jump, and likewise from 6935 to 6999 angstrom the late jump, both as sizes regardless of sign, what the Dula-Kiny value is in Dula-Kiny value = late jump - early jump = 0.26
